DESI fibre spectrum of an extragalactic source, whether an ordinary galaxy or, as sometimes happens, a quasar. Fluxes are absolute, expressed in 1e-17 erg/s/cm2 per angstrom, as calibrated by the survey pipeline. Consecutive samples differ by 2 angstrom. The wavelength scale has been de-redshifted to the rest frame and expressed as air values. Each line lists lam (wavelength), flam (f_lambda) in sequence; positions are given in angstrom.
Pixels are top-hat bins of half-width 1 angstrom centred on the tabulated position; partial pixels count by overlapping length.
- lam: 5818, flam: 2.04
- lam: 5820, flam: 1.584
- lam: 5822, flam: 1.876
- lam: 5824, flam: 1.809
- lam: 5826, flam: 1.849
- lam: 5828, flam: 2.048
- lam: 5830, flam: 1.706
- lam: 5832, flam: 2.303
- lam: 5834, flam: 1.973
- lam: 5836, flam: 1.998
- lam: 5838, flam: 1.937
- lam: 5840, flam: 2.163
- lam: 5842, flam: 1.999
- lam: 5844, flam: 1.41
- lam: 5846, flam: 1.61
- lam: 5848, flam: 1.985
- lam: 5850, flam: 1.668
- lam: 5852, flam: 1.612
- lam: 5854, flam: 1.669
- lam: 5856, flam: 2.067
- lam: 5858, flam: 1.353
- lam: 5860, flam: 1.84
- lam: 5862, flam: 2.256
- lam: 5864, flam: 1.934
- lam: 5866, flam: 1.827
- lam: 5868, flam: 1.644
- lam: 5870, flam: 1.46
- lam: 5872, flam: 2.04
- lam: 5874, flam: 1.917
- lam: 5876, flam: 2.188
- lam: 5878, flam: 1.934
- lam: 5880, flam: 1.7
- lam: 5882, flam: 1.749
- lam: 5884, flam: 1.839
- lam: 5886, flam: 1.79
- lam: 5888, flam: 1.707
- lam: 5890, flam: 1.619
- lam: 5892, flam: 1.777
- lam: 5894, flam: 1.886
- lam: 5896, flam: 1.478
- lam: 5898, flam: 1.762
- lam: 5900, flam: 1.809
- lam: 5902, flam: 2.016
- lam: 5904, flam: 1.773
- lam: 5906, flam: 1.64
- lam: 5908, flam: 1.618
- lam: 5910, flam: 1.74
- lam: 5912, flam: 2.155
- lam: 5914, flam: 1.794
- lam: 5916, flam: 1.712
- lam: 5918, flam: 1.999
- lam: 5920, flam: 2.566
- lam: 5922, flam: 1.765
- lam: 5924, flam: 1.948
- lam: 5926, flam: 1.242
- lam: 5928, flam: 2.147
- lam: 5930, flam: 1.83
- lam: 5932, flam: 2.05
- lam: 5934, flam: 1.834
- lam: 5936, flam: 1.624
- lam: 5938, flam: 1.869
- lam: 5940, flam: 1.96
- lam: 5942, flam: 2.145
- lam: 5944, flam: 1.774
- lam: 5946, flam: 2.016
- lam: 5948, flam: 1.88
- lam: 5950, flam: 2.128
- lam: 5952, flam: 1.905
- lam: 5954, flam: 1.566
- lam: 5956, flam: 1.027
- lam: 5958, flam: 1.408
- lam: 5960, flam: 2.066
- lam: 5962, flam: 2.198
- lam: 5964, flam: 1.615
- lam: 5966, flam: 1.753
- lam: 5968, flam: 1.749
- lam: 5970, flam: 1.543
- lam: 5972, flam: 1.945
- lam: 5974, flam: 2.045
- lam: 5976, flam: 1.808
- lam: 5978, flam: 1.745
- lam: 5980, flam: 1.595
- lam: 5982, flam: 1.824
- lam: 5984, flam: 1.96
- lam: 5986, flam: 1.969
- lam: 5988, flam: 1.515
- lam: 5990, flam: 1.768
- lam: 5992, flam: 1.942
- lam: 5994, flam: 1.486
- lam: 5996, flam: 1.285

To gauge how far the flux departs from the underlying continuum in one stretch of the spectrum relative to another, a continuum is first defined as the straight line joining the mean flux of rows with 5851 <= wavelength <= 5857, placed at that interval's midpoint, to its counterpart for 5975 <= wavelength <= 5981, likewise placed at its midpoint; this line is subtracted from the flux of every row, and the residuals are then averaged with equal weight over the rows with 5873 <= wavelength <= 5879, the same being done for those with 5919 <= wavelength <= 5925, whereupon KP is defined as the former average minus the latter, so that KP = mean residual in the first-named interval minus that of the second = -0.10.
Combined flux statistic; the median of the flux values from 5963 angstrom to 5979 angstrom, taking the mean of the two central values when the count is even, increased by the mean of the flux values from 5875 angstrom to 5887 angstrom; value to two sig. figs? 3.6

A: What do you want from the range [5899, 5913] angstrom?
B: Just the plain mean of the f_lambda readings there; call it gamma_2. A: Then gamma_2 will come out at 1.82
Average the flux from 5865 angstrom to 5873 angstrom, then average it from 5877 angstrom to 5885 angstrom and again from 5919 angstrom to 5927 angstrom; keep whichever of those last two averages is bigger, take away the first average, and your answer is 0.14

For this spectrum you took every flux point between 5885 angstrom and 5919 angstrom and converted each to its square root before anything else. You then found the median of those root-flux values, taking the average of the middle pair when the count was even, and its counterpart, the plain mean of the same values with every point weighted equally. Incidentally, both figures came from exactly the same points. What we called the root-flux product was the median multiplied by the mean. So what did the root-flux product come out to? 1.78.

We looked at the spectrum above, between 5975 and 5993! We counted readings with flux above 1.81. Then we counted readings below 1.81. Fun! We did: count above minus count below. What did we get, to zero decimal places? -1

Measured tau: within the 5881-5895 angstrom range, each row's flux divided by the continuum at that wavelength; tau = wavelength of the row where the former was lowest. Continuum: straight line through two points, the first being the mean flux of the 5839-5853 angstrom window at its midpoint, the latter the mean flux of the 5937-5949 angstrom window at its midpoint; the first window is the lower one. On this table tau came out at 5890 angstrom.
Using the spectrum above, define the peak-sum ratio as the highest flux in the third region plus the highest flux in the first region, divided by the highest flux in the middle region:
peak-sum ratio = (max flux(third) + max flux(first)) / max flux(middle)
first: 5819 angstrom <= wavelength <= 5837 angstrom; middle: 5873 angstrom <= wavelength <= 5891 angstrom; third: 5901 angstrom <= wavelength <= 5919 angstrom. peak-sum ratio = 2.0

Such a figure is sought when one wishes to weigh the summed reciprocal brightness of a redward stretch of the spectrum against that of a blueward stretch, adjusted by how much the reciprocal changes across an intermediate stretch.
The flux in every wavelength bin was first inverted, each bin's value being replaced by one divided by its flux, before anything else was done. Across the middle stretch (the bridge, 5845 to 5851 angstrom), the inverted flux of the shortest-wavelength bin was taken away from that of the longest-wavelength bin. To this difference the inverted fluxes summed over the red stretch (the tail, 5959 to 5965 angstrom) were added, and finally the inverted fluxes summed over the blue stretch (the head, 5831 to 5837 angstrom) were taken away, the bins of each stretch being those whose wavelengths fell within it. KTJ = 0.10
